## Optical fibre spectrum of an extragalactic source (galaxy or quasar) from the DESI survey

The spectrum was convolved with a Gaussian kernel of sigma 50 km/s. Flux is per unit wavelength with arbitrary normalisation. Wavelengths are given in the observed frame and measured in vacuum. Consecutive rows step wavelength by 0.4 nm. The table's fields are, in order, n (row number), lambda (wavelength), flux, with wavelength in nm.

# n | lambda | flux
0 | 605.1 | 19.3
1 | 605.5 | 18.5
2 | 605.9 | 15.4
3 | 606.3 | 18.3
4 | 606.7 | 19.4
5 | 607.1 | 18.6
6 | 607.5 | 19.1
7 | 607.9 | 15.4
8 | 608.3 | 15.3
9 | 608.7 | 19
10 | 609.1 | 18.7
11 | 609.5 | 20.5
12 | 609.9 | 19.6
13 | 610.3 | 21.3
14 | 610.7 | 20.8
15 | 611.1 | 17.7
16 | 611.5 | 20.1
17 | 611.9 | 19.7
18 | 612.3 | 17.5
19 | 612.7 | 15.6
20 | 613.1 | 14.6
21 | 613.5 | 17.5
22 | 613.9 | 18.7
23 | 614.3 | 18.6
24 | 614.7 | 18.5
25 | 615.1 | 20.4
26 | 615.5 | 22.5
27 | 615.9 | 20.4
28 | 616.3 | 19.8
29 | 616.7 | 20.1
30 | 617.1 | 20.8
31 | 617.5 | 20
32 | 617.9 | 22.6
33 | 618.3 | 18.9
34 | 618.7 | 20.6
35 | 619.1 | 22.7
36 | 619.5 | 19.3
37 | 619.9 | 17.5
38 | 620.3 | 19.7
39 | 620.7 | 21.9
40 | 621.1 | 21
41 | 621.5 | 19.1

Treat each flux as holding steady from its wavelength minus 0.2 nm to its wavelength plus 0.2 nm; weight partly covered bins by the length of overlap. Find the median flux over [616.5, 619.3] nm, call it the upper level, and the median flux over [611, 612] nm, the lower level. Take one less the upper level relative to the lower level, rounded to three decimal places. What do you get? -0.046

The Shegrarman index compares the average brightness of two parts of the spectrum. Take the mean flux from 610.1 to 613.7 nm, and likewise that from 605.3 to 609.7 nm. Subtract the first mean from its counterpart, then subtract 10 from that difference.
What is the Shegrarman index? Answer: -10.3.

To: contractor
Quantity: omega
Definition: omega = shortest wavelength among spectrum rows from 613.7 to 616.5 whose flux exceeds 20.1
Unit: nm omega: 615.1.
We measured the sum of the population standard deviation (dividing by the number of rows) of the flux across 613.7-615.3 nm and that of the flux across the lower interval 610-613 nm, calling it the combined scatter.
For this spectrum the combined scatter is 2.70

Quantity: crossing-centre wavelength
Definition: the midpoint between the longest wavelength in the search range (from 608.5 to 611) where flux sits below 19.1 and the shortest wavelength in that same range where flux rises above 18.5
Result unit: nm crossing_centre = 608.90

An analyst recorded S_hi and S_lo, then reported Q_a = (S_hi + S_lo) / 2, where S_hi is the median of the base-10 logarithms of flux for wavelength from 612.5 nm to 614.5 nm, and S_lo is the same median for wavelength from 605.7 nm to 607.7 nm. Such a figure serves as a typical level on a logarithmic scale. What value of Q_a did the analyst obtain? 1.26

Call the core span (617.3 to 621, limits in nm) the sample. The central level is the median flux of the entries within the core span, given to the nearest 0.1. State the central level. 20.0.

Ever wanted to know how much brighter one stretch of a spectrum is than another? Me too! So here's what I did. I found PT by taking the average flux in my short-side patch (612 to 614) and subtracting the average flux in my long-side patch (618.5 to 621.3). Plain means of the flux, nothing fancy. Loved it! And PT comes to -4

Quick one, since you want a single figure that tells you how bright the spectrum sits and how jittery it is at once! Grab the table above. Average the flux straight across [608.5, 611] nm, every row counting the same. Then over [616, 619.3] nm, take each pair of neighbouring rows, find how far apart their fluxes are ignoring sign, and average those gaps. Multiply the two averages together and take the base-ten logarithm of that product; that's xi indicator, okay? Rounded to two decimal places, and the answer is 1.53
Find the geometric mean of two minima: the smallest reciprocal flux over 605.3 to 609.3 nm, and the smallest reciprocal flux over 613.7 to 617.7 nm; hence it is 0.0479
